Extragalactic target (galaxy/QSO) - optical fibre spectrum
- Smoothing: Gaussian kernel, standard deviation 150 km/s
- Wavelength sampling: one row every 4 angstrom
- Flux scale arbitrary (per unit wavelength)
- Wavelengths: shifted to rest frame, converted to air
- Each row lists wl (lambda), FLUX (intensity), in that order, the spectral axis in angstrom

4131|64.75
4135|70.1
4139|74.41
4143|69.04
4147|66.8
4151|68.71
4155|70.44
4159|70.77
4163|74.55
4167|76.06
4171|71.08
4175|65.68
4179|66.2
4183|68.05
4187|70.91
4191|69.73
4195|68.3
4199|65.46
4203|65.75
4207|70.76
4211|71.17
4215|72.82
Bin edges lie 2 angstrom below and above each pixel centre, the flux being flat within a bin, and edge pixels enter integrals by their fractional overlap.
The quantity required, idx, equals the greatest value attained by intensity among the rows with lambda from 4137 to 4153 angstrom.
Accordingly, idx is 74.41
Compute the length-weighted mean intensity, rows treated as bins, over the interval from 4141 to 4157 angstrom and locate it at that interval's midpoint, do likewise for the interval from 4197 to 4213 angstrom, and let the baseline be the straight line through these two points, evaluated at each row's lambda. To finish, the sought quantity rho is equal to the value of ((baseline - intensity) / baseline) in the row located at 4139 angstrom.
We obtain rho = -0.08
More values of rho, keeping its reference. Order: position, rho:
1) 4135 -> -0.02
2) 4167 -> -0.11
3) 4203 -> 0.04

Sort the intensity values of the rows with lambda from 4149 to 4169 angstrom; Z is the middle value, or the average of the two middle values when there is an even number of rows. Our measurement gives 70.8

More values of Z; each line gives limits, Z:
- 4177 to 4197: 68.3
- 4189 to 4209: 68.3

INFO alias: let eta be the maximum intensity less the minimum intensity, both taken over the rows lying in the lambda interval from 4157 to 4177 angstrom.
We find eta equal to 10.4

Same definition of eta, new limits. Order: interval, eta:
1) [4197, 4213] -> 5.7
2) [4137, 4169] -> 9.3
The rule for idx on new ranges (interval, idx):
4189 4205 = 69.73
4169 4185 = 71.08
